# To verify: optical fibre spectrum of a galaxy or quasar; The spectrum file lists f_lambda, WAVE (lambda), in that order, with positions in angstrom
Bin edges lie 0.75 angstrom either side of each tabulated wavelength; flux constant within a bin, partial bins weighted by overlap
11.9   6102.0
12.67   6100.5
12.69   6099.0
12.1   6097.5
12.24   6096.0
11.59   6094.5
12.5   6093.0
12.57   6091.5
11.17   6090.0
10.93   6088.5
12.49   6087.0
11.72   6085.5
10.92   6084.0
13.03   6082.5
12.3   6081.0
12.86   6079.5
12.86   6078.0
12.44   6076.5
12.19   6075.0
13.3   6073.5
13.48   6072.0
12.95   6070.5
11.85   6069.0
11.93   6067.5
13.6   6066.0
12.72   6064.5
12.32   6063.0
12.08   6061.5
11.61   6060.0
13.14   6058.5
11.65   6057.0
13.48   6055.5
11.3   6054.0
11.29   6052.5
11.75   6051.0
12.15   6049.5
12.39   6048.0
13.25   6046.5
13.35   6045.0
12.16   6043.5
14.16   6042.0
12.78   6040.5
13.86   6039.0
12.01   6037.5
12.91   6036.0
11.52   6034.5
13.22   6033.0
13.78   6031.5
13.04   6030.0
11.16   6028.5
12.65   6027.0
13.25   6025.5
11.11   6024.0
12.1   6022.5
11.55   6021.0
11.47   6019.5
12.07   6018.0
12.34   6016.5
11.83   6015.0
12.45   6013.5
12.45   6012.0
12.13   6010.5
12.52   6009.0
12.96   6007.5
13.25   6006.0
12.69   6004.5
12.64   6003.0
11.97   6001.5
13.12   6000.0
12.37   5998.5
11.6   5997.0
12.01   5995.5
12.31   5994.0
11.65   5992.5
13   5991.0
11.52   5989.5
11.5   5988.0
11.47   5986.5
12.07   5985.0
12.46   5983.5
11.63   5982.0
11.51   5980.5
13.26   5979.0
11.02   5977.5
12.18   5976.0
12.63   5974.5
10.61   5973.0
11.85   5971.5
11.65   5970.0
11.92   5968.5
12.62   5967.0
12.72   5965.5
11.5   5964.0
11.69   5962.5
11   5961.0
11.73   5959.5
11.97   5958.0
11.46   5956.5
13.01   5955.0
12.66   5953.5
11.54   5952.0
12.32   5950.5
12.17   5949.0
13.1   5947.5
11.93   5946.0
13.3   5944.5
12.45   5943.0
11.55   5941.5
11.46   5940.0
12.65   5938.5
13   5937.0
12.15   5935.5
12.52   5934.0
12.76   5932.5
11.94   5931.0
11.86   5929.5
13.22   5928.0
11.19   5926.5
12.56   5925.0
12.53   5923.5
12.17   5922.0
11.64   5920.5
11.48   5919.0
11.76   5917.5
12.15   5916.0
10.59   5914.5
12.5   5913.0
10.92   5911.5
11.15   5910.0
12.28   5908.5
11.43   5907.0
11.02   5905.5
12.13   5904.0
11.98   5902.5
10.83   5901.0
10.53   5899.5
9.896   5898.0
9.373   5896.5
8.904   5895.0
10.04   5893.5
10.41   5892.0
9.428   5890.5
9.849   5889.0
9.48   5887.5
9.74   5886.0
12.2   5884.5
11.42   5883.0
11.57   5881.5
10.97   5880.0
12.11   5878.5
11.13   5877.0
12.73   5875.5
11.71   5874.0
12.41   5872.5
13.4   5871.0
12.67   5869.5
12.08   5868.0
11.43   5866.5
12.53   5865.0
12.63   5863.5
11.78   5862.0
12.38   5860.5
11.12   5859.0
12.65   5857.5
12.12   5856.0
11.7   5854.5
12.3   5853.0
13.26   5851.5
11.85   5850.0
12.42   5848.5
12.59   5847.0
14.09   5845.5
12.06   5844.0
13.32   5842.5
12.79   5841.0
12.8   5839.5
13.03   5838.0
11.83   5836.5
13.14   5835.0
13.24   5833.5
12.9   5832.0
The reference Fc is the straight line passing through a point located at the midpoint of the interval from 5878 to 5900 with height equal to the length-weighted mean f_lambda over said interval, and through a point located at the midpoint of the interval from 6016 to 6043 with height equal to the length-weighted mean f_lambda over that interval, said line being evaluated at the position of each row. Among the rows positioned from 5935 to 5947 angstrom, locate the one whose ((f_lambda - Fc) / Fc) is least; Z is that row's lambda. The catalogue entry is 5940.0 angstrom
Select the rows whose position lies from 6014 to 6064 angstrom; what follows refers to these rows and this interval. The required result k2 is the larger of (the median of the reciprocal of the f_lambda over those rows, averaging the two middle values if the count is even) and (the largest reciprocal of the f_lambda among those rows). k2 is 0.090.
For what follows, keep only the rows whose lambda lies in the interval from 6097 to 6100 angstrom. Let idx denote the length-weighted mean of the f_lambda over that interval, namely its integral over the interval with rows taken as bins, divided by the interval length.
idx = 12.4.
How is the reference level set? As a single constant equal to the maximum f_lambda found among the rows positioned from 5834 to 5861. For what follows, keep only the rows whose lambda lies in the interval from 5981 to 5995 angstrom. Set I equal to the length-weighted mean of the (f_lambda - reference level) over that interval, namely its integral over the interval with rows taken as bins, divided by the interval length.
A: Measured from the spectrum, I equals -2.14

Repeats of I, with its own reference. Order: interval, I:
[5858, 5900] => -2.87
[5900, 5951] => -2.08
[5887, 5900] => -4.33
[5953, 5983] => -2.16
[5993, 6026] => -1.82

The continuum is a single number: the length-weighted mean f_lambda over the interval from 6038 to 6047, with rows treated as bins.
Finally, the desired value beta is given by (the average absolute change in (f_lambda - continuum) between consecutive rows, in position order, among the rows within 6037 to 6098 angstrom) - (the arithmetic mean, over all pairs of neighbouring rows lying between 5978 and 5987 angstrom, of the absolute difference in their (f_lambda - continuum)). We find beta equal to 0.1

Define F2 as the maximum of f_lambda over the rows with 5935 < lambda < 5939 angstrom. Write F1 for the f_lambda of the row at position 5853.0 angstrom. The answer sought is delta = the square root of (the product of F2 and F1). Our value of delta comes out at 12.6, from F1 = 12.3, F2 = 13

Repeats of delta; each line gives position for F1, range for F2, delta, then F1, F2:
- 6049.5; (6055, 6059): 12.8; 12.15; 13.48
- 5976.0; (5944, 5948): 12.7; 12.18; 13.3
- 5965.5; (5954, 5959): 12.9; 12.72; 13.01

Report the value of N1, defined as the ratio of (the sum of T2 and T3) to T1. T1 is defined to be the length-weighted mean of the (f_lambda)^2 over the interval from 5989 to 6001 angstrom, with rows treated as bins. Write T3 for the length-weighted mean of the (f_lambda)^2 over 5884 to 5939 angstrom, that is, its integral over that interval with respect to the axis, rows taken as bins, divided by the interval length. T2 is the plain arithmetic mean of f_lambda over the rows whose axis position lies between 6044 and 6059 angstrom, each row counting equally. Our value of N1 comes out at 0.95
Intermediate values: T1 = 149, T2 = 12.4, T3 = 130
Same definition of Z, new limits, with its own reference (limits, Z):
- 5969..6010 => 5973.0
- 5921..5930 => 5926.5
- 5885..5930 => 5895.0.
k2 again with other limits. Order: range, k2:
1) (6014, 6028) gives 0.090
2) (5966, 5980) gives 0.094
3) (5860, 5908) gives 0.112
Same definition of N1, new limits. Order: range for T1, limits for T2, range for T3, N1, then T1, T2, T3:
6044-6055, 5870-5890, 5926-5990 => 1.05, 150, 11.4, 146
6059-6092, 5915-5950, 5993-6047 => 1.11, 153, 12.2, 157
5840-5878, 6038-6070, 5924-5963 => 1.06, 153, 12.5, 149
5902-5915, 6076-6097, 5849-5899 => 1.08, 134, 12.1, 132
